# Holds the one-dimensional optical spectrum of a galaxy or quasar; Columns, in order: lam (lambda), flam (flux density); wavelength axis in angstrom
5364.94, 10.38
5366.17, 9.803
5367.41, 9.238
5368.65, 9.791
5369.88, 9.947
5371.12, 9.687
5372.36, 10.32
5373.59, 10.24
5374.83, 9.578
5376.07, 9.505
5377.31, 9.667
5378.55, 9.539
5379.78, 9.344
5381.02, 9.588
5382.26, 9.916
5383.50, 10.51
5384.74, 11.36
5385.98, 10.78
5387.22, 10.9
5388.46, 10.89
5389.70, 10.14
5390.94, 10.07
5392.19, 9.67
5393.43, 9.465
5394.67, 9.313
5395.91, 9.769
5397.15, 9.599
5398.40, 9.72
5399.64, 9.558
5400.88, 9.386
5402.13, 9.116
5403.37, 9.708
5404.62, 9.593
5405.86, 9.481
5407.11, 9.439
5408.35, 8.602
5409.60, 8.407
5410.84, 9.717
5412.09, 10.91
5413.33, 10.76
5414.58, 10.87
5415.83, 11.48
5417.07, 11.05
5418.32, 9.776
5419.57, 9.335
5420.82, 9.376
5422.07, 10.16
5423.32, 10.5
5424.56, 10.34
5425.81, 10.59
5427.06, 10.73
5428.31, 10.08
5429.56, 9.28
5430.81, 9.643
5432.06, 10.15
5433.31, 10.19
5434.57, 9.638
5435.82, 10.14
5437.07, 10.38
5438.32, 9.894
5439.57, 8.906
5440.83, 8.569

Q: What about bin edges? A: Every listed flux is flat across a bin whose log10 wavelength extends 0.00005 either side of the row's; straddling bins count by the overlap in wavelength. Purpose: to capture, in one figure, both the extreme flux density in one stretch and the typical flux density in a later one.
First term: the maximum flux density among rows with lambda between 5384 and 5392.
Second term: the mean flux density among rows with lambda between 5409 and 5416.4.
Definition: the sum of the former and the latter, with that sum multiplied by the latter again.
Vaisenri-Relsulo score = 225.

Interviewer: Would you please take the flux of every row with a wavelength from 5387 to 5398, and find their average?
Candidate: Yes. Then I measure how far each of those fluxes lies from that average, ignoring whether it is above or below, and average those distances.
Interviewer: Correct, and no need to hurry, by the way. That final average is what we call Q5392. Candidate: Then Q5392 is 0.46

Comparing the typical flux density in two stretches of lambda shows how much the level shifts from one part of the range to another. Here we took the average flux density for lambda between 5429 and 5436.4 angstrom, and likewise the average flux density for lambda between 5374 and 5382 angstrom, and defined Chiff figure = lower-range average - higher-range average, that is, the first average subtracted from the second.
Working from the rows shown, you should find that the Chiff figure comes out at -0.3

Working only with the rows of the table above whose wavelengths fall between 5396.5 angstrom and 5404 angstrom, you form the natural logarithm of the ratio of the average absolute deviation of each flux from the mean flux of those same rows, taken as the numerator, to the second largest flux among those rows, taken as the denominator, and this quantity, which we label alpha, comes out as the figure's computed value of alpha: -4.01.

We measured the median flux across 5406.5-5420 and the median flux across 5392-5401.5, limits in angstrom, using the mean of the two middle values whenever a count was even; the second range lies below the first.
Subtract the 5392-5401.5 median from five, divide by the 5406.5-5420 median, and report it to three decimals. -0.468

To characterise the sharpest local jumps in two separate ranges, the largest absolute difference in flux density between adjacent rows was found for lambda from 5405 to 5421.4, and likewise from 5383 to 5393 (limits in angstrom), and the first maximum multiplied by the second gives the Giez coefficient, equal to 1.11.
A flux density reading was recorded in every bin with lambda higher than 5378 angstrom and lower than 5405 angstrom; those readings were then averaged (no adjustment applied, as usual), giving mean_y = 9.91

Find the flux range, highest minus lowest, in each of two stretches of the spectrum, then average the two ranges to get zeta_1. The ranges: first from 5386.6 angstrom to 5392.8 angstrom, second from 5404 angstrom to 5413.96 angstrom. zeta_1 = 1.9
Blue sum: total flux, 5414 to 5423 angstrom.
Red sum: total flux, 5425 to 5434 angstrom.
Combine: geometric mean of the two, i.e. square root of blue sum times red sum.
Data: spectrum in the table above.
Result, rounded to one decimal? 71.4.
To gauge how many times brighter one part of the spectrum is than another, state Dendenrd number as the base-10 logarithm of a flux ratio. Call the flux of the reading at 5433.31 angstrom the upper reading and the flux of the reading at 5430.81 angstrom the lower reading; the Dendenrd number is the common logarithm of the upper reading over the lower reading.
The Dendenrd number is 0.024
